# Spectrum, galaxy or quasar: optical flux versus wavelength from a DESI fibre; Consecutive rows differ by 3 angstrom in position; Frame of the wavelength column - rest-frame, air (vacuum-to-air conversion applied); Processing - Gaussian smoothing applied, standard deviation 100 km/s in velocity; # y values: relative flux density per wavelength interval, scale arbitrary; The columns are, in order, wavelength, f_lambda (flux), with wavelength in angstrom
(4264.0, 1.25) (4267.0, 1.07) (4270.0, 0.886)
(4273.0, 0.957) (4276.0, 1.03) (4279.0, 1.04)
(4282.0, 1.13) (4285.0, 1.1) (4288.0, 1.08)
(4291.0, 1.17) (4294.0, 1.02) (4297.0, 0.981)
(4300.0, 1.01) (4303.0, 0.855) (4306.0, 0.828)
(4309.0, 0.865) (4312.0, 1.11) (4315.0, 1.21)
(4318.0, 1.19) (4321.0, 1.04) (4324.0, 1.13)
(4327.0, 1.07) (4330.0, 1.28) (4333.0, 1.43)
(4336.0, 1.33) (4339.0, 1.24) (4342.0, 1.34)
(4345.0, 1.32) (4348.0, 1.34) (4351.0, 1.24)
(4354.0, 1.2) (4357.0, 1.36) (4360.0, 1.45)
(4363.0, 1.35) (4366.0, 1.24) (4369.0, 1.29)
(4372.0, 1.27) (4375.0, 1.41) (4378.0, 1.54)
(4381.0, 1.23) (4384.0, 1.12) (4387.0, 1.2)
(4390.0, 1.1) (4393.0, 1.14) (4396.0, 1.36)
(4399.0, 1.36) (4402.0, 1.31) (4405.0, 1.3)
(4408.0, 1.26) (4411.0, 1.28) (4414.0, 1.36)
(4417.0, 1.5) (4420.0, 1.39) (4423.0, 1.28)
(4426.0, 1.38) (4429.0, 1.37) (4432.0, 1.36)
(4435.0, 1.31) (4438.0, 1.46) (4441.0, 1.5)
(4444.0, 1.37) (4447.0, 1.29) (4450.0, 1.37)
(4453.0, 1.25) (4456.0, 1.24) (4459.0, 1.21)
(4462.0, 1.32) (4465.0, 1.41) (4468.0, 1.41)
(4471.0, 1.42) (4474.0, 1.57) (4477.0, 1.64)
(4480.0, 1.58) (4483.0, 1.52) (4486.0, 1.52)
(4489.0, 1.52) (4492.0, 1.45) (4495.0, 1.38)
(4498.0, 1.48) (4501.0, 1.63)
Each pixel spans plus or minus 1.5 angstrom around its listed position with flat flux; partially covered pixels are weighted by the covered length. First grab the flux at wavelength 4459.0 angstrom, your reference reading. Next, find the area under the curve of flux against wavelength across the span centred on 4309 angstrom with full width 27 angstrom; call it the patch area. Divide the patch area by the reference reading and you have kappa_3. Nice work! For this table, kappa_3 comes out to 23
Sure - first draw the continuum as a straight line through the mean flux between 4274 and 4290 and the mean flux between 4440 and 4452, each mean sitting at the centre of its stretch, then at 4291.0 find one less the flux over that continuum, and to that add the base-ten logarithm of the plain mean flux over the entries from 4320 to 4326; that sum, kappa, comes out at -0.04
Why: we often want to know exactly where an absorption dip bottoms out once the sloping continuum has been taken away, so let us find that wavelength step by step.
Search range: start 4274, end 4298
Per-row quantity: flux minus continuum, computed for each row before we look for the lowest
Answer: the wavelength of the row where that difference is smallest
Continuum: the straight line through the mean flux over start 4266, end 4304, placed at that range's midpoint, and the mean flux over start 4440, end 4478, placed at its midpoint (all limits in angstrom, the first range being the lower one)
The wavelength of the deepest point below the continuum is 4297.0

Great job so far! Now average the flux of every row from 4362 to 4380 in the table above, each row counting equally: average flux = 1.35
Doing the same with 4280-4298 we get 1.08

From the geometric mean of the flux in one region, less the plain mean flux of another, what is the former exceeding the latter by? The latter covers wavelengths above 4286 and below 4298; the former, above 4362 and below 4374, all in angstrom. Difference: 0.22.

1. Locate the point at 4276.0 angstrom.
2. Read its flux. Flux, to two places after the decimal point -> 1.03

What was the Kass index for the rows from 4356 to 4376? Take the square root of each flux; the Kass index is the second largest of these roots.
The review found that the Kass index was 1.19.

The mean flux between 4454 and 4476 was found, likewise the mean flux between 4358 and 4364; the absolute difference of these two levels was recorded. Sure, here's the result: 0.03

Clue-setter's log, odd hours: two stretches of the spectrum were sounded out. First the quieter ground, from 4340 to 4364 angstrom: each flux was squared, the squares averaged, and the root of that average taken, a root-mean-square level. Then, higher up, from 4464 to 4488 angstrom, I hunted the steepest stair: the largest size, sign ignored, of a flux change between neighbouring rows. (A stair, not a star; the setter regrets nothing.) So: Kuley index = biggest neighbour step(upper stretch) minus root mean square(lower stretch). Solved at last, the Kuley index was -1.18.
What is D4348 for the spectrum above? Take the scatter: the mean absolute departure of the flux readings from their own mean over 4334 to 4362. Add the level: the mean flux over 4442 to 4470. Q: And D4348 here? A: 1.38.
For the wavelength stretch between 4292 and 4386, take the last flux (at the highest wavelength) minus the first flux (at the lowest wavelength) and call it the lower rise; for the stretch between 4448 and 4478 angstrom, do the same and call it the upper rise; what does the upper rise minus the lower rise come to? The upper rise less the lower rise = 0.17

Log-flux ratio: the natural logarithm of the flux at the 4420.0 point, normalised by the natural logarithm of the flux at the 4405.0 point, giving 1.3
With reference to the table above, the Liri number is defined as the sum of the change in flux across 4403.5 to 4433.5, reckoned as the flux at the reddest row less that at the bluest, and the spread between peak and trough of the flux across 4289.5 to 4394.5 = 0.77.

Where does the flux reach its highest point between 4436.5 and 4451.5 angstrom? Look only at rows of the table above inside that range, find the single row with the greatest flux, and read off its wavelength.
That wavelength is 4441.0 angstrom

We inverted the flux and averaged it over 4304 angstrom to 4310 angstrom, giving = 1.18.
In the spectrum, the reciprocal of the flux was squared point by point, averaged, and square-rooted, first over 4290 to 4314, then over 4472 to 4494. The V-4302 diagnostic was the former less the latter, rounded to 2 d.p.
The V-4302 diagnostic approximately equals 0.39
